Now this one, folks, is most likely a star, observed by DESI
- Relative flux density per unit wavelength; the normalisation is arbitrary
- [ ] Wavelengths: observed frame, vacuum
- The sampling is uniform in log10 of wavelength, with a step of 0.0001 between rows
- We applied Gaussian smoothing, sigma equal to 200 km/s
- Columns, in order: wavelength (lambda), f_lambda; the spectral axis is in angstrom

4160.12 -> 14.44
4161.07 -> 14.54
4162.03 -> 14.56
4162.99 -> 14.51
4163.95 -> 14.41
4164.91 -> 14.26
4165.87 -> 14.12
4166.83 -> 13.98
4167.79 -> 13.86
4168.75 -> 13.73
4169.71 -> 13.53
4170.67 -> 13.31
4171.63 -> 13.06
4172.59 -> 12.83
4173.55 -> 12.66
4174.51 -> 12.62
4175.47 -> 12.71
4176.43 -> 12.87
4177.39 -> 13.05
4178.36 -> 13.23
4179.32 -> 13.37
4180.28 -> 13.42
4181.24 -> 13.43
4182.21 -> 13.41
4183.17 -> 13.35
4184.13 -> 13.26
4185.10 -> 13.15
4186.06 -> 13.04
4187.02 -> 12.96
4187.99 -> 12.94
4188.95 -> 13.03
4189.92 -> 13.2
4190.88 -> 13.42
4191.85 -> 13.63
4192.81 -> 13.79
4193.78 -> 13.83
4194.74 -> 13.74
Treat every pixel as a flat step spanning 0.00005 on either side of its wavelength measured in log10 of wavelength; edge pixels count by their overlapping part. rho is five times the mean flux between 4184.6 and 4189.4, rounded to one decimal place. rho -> 65.1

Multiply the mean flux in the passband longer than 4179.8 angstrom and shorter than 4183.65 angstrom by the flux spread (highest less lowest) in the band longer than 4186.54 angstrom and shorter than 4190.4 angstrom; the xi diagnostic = 3.5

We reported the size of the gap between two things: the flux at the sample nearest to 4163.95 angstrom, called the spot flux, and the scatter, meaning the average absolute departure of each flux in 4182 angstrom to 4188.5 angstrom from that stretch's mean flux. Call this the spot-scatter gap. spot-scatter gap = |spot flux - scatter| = 14.3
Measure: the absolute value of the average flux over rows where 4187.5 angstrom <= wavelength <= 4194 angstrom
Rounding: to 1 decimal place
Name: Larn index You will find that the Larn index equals 13.4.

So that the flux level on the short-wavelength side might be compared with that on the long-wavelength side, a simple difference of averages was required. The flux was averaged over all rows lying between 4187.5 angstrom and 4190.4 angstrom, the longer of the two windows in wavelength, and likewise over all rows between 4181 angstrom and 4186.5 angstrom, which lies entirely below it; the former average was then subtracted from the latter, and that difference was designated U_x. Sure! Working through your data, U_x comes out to 0.2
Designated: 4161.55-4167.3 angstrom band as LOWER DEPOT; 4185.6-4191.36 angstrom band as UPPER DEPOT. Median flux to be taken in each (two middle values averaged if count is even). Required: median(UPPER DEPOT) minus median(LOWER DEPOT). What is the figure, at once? -1.3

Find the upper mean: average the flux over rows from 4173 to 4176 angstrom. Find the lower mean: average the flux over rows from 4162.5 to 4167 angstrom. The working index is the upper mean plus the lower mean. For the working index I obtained 26.9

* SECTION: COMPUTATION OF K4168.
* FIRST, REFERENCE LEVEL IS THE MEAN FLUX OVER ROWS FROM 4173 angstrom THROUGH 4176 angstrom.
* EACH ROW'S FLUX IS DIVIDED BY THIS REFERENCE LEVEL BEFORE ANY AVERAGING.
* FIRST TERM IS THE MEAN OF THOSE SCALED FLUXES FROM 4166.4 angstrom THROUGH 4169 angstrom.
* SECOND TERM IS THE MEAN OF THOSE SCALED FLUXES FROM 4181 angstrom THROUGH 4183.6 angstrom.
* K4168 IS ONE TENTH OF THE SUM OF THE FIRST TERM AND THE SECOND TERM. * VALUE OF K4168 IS 0.215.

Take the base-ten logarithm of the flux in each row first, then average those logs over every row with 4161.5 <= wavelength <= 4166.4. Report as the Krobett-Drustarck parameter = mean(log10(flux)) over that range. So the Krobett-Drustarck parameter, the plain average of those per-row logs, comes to 1.16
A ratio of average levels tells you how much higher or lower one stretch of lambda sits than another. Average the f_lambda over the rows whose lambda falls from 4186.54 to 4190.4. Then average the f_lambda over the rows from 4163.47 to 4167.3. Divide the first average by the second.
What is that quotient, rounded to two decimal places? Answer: 0.92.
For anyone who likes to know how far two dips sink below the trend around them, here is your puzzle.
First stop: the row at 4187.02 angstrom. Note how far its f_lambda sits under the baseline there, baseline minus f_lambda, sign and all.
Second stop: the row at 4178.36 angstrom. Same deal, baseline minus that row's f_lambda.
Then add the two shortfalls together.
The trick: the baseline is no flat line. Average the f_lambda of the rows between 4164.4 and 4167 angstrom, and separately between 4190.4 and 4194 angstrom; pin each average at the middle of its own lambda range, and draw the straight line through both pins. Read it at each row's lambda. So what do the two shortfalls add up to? 1.5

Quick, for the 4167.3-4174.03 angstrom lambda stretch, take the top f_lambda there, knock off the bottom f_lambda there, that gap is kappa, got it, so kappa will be 1.2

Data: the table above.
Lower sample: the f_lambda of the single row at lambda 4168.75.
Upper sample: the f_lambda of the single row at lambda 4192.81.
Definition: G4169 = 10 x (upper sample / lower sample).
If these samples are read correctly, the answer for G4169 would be 10.0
